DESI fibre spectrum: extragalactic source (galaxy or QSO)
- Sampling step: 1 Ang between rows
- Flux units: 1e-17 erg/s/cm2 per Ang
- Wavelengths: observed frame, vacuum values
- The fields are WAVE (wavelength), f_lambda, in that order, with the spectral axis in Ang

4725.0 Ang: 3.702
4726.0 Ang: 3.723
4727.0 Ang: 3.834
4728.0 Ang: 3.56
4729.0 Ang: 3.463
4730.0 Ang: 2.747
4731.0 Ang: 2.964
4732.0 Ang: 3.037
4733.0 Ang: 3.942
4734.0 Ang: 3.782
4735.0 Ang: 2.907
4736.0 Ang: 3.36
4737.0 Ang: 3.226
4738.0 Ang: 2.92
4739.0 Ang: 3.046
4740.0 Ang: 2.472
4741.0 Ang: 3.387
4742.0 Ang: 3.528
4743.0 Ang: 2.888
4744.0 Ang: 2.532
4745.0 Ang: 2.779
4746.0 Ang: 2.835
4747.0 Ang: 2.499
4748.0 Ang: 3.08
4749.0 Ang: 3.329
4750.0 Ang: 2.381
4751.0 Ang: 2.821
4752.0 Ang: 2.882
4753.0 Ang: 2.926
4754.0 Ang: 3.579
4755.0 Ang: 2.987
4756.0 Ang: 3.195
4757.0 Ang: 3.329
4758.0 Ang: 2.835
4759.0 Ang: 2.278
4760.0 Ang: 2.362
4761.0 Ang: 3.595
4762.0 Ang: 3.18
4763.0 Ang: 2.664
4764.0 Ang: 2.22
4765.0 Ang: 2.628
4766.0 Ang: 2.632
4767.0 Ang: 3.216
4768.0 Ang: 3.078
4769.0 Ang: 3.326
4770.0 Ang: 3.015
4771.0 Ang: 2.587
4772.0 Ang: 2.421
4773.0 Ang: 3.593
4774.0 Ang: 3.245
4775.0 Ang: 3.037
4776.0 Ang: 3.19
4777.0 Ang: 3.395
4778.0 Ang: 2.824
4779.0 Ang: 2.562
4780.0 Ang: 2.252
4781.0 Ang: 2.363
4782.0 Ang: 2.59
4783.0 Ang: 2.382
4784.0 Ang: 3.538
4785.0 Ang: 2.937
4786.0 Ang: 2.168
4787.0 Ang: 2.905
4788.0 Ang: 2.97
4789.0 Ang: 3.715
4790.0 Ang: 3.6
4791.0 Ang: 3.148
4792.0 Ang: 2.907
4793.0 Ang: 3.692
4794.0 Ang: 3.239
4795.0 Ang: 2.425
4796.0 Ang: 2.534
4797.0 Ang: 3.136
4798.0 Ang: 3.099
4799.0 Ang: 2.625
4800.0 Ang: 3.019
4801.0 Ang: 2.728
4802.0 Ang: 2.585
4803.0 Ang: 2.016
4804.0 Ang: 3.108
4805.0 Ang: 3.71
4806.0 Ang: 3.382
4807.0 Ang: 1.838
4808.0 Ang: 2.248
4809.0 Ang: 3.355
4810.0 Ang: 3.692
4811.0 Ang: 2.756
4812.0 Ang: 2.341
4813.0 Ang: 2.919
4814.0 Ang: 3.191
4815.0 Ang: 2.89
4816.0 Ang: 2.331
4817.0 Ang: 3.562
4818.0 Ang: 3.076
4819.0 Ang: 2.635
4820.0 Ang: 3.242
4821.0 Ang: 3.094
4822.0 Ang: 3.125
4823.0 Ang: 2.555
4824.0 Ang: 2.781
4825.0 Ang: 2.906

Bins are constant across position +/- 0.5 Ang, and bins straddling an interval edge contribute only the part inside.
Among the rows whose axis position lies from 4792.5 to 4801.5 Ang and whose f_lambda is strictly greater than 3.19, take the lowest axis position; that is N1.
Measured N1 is 4793.0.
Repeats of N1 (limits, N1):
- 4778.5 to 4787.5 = 4784.0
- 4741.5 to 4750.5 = 4742.0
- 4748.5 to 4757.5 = 4749.0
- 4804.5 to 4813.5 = 4805.0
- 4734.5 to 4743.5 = 4736.0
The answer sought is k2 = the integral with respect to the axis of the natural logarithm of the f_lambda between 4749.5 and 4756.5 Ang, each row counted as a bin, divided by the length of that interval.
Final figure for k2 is 1.08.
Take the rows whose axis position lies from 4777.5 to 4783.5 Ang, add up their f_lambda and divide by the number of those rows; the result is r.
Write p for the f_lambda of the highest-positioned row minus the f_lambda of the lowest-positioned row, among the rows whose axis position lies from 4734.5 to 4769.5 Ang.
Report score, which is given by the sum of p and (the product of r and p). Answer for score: 1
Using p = 0.4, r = 2.50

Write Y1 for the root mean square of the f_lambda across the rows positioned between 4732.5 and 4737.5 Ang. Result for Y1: 3.46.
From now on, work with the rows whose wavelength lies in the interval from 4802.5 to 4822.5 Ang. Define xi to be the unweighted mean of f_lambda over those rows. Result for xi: 2.93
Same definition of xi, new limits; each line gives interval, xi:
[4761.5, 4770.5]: 2.88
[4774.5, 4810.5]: 2.91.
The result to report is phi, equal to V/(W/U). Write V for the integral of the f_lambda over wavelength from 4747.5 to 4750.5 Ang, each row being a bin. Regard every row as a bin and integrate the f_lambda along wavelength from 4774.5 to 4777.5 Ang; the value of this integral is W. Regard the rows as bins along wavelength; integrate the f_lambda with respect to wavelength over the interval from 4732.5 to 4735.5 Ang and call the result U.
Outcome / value 9.7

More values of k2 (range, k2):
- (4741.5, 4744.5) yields 1.08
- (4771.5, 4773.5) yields 1.08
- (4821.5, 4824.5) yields 1.03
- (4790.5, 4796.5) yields 1.09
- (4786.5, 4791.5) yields 1.18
